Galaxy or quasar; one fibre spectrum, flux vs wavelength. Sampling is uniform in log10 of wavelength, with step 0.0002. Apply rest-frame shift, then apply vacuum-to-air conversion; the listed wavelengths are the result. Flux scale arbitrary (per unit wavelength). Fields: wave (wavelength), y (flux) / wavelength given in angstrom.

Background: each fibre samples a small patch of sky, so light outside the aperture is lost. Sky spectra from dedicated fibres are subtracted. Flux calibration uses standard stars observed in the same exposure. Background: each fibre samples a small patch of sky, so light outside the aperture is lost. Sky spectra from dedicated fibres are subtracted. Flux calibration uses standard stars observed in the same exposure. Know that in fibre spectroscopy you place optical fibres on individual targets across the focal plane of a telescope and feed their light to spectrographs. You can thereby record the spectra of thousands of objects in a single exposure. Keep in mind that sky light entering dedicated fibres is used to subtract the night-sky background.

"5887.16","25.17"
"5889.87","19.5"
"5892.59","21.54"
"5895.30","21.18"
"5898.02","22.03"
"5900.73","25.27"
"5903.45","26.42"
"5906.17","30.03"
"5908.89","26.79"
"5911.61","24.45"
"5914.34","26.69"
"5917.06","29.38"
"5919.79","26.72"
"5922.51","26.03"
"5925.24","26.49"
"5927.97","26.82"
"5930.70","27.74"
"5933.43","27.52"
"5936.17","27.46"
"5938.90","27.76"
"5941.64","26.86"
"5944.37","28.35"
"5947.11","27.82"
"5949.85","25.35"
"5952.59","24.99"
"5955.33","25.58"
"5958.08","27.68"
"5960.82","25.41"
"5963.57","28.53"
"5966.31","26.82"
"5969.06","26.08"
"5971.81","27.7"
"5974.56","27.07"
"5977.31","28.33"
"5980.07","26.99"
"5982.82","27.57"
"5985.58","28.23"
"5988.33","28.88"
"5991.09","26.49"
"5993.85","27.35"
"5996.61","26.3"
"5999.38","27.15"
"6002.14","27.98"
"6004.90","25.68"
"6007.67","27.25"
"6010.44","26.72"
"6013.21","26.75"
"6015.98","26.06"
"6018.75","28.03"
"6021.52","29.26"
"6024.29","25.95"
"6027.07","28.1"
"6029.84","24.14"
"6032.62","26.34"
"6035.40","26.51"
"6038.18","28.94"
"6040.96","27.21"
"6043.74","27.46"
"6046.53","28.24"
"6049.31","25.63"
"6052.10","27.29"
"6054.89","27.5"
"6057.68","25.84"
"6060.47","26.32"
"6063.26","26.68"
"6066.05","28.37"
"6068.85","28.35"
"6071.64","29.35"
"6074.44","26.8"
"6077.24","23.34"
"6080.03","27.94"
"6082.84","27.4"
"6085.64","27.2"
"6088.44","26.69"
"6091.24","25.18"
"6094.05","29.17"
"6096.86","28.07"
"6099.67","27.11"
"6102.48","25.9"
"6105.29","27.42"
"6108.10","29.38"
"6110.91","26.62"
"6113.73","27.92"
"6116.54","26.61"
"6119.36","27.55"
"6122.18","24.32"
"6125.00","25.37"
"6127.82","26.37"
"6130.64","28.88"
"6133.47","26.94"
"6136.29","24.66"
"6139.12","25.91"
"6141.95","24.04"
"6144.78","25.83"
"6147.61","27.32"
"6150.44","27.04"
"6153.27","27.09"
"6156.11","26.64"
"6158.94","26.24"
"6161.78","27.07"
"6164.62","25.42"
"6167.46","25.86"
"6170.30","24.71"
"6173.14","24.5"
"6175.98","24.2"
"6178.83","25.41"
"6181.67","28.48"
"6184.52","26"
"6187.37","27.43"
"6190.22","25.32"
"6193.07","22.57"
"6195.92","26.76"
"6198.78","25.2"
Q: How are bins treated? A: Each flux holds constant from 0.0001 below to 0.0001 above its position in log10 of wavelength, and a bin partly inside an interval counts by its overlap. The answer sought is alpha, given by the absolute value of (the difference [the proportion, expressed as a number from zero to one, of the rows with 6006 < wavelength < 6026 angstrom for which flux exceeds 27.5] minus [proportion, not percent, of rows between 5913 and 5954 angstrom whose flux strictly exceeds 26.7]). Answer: 0.38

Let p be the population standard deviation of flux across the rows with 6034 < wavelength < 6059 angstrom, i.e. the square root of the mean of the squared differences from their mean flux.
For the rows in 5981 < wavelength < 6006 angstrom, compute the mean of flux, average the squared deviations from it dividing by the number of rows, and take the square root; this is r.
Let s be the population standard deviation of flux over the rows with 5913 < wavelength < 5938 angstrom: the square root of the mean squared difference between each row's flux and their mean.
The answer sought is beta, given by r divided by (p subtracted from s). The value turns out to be -12.4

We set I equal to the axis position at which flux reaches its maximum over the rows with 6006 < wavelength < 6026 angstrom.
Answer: 6021.52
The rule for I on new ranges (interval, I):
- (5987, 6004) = 5988.33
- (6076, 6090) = 6080.03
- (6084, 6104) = 6094.05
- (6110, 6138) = 6130.64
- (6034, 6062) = 6038.18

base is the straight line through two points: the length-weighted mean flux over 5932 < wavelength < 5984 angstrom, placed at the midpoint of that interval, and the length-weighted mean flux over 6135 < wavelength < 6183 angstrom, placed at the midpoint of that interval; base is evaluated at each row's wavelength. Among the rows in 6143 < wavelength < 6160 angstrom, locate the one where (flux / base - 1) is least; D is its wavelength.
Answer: 6144.78 angstrom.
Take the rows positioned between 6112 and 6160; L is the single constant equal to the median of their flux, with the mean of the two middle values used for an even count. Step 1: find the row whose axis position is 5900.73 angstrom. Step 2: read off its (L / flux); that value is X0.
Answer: 1.05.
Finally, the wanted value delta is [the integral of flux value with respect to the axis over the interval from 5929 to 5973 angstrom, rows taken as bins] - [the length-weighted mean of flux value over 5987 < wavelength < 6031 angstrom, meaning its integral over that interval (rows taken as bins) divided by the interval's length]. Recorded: 1160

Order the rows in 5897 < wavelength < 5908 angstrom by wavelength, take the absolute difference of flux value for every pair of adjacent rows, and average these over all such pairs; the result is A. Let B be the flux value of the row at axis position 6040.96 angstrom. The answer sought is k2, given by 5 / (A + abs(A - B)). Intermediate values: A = 2.7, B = 27.21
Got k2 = 0.184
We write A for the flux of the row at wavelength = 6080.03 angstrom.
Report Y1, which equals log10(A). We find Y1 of 1.45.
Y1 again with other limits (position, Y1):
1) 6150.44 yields 1.43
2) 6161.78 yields 1.43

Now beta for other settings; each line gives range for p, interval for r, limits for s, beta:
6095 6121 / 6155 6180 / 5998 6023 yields 12.2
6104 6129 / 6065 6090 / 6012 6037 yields 66.6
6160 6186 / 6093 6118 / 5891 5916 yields 0.7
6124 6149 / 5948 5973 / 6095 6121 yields -2.9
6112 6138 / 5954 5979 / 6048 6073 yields -4.5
